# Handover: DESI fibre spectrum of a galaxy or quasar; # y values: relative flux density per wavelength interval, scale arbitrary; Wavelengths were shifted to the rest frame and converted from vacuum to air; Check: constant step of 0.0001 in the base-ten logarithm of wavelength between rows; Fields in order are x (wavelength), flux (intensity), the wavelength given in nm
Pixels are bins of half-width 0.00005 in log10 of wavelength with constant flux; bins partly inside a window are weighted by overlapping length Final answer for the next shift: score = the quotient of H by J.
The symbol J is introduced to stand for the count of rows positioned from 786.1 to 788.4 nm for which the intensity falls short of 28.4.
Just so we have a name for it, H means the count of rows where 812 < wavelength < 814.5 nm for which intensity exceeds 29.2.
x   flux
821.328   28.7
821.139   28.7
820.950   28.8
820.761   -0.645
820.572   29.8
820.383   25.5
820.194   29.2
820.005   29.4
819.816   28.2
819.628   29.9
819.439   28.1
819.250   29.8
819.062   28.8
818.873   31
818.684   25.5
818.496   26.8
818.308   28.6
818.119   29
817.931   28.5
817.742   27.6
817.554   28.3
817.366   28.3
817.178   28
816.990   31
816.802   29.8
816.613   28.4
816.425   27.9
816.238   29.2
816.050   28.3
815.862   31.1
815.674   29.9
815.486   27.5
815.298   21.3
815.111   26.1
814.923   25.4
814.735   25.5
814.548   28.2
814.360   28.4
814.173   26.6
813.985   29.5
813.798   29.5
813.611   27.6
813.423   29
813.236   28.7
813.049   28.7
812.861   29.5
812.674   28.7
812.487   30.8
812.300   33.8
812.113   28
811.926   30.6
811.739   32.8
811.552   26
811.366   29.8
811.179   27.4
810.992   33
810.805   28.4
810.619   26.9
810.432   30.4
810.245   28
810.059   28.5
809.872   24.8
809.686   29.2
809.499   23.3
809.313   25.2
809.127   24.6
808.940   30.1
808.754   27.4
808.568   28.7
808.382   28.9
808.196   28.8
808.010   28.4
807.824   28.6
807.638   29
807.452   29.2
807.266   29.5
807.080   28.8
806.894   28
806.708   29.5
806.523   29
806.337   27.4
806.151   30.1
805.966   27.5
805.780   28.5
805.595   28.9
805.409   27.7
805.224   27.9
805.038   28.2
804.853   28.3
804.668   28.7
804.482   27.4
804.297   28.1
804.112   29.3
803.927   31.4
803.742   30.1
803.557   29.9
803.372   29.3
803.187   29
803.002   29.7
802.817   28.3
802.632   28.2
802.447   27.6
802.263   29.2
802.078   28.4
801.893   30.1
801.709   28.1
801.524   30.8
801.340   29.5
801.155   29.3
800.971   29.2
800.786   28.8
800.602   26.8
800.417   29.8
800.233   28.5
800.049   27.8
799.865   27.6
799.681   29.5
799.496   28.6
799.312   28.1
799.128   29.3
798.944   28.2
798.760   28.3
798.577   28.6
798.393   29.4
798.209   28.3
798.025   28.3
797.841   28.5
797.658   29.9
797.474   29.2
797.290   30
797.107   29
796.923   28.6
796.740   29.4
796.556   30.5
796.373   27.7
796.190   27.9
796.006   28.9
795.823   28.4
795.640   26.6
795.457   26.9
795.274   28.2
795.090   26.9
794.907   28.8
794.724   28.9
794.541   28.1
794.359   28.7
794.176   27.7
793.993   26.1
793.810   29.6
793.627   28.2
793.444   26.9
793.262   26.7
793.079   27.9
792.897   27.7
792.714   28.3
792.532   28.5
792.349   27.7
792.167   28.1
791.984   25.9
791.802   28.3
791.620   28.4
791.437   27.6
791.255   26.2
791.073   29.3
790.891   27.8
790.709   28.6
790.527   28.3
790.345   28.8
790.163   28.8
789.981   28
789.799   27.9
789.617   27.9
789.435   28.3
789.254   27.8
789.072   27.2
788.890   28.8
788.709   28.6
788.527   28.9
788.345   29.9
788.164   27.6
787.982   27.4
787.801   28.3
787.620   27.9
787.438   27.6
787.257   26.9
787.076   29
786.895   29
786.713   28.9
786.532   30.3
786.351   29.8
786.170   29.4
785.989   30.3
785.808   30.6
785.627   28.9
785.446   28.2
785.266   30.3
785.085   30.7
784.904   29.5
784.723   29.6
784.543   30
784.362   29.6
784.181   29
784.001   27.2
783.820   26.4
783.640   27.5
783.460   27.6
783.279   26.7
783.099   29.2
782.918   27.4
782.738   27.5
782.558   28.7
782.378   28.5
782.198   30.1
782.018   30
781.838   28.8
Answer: 0.8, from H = 5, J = 6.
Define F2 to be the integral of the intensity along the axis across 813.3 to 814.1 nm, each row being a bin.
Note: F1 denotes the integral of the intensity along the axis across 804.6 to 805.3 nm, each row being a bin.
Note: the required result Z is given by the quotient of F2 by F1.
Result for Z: 1.17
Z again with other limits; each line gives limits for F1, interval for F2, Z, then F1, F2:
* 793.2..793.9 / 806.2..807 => 1.17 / 19.5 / 22.8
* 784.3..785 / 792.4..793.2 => 1.08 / 20.8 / 22.4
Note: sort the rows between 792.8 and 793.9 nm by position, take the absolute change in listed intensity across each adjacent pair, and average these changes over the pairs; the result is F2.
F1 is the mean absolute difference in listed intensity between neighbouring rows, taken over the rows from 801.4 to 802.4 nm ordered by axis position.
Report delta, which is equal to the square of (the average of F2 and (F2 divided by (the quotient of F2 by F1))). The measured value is 1.8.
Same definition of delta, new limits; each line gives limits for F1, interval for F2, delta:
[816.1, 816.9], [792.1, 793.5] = 0.6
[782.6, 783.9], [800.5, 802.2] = 1.4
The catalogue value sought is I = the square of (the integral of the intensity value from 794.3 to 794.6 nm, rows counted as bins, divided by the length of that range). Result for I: 812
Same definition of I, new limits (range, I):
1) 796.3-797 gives 847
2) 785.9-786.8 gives 885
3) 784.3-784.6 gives 886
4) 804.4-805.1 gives 793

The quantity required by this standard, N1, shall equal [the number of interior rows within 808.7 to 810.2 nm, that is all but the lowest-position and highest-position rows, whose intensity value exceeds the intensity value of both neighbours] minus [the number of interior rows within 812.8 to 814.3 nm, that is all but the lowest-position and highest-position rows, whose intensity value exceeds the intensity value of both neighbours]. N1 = 2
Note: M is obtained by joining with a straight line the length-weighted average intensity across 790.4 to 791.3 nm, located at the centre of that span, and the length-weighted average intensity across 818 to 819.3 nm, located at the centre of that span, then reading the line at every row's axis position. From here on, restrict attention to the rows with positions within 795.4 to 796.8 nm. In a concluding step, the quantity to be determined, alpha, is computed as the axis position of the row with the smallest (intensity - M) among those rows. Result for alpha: 795.640 nm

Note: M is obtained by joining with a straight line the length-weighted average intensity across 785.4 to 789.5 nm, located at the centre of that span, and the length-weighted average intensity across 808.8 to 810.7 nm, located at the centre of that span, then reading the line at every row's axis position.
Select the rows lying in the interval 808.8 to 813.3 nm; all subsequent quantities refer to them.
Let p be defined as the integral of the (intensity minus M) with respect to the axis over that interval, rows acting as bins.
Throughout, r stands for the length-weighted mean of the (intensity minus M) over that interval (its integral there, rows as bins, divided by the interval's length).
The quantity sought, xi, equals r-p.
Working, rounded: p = 7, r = 1.6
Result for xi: -5.6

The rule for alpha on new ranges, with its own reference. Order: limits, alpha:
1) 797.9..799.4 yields 799.312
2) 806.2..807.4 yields 806.337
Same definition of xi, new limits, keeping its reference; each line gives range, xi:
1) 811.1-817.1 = -9.0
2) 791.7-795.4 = 1.1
